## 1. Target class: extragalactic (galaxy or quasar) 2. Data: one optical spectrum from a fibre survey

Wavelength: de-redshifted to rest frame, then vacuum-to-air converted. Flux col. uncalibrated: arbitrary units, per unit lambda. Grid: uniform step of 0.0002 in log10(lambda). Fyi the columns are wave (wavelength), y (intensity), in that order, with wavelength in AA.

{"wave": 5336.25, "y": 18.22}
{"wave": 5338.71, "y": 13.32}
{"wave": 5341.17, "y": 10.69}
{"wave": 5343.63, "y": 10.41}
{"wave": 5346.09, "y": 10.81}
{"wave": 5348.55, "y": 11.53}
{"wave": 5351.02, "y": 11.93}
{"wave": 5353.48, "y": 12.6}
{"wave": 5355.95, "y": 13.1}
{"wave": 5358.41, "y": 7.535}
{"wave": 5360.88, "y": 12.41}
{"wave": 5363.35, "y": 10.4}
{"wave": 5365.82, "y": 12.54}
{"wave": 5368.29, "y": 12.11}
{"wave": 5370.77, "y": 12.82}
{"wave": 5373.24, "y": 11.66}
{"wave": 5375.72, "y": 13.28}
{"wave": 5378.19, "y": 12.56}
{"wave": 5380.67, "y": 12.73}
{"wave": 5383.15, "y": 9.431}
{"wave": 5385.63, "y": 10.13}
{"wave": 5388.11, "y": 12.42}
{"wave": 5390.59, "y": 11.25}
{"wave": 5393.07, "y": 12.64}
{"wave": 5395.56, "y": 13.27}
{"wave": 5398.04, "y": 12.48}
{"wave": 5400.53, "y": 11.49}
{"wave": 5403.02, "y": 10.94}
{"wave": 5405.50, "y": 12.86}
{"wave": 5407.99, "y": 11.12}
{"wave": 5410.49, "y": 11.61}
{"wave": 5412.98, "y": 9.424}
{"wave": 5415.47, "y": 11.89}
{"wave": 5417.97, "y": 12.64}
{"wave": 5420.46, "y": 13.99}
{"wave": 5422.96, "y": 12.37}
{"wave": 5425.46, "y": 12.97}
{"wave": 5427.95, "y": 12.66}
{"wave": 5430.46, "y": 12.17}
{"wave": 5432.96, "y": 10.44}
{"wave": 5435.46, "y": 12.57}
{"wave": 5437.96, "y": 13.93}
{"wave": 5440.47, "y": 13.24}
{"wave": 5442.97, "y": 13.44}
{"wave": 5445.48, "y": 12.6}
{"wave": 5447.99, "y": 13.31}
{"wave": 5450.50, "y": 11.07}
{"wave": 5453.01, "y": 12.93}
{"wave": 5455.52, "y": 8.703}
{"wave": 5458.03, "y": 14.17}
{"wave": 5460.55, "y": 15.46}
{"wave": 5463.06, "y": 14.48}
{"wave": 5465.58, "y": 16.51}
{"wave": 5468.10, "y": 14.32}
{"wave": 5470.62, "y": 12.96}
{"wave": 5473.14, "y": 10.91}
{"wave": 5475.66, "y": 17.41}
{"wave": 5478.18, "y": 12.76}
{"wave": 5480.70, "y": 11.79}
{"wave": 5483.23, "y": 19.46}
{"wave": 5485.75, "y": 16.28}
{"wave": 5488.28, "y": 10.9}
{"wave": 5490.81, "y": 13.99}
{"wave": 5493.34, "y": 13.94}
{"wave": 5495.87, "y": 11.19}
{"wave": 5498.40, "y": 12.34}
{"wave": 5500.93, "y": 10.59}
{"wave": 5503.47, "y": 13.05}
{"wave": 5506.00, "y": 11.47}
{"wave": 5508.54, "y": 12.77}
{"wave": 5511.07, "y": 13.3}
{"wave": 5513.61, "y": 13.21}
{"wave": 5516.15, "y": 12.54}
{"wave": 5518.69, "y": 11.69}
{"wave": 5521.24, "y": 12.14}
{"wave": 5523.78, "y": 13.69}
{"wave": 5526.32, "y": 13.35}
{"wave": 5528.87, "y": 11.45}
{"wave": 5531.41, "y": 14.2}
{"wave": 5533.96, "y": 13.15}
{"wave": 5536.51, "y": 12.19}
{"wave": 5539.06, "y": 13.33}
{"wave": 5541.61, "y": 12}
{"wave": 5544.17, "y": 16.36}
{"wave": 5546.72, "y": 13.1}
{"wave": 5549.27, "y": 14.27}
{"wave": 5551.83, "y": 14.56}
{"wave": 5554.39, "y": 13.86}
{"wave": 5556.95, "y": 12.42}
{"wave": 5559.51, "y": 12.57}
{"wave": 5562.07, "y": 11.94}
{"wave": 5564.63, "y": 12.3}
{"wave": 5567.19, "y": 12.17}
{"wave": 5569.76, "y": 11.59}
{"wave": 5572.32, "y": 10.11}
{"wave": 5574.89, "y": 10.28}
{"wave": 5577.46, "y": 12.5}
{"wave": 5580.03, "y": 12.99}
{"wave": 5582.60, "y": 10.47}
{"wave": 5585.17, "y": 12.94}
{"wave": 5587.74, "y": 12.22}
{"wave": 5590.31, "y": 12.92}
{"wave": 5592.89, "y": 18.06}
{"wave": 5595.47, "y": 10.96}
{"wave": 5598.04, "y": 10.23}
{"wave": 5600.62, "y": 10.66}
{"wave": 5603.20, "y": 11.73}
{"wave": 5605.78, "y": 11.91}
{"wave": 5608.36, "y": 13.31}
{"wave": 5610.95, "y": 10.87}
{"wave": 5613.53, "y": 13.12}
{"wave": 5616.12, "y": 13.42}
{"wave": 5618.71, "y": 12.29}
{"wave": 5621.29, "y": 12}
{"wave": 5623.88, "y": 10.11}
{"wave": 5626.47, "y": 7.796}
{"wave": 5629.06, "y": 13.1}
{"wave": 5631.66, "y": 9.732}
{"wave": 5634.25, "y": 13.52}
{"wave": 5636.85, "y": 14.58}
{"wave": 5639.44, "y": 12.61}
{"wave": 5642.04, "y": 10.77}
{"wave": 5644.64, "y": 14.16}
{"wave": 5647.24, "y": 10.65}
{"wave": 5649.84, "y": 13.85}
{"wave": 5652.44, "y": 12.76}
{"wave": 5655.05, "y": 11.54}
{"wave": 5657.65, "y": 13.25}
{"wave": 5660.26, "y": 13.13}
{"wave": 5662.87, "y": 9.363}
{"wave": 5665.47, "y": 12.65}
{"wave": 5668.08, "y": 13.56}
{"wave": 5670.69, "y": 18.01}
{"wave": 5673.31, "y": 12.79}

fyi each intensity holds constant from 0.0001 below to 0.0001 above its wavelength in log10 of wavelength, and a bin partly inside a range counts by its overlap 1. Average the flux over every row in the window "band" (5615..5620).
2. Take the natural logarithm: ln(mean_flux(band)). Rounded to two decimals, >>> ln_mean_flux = 2.55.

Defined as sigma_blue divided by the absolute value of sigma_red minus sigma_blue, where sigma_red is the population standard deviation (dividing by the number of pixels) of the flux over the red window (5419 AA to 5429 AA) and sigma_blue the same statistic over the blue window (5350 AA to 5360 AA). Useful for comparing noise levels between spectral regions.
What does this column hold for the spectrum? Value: 1.4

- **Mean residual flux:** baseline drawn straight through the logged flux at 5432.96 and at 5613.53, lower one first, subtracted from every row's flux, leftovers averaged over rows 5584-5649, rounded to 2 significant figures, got -1.0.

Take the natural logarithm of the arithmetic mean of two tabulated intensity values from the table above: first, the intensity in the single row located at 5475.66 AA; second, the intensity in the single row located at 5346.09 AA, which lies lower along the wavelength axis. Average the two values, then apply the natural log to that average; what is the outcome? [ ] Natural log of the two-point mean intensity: 2.65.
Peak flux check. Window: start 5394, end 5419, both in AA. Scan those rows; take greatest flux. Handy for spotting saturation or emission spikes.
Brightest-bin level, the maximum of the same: 13.27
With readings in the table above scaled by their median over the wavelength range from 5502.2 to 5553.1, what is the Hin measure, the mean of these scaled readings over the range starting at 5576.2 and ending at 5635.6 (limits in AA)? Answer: 0.92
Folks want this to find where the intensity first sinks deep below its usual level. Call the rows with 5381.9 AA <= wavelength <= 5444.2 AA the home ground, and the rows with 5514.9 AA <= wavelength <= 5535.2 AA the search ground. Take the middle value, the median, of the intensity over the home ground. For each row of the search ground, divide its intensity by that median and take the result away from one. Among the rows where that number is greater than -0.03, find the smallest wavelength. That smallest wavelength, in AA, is 5516.15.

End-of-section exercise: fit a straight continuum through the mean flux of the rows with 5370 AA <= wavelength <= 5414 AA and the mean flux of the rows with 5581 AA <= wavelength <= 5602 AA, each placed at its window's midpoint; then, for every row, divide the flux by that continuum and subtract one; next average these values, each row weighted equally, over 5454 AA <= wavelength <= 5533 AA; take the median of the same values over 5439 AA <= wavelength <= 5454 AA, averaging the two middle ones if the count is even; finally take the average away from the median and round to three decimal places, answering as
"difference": -0.003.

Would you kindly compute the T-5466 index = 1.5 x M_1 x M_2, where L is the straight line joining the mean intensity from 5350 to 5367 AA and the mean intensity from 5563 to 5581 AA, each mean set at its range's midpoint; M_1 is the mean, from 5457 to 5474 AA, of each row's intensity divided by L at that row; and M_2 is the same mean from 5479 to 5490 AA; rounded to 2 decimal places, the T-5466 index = 2.29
